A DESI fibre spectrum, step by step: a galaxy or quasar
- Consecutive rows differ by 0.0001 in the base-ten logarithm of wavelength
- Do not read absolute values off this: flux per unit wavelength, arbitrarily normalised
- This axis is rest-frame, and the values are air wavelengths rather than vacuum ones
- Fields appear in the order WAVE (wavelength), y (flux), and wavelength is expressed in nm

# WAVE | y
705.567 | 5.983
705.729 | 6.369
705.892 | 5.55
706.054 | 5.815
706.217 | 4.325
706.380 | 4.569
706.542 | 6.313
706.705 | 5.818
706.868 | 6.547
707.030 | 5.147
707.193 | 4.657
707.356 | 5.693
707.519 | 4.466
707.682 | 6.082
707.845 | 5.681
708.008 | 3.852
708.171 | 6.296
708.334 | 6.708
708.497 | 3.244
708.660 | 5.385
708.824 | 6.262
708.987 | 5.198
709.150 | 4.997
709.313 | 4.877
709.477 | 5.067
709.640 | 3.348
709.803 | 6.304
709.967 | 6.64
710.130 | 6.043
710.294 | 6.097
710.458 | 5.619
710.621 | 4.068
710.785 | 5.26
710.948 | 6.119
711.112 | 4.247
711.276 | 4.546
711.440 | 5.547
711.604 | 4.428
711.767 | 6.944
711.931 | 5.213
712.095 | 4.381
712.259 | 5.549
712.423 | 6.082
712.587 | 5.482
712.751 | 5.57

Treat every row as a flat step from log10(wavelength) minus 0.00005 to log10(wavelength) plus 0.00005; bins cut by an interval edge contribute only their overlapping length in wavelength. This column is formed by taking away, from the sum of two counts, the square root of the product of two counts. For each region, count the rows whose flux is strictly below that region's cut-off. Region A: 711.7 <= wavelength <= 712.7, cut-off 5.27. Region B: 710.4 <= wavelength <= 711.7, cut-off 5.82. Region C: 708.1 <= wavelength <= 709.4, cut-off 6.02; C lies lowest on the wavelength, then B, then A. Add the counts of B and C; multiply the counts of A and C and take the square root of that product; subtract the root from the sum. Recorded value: 8.8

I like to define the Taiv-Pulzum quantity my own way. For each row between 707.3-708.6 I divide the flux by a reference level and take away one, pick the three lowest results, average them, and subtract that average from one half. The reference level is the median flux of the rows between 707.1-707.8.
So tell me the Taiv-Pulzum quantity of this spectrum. 0.76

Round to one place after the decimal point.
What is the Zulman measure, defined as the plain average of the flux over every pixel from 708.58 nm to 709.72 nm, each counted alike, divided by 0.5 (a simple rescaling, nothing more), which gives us 10.0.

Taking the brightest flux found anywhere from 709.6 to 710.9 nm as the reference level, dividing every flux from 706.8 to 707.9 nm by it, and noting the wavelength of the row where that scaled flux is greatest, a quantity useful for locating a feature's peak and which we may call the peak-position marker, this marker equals 706.868 nm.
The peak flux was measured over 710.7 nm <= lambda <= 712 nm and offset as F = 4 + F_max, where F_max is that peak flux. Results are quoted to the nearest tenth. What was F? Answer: 10.9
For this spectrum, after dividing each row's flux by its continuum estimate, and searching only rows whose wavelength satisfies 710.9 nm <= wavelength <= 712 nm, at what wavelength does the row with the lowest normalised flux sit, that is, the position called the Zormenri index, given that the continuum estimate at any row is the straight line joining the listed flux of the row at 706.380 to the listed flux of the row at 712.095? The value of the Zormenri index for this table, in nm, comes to 711.112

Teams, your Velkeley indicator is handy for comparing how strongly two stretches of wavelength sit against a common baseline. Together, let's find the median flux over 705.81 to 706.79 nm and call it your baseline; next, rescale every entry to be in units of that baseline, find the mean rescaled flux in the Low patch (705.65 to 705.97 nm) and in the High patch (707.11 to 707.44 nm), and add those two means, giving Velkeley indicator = 1.96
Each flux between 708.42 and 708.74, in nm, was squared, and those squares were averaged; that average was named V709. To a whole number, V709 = 20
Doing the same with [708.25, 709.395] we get 29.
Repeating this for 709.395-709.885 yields 26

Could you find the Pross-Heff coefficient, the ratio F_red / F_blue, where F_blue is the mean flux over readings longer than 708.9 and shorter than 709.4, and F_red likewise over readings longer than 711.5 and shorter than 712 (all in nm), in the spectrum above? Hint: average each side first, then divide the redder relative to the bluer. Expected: 1.10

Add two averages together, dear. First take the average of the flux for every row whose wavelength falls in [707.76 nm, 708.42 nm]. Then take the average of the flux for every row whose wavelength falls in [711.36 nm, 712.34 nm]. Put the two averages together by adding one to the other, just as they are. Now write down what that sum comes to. 11.0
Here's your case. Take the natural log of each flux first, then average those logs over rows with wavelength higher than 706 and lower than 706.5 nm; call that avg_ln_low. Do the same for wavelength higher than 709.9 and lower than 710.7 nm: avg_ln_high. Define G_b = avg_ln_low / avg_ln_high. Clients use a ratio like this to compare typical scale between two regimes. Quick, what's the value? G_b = 0.92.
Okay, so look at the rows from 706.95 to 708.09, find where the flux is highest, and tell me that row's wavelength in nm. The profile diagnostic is 707.682 nm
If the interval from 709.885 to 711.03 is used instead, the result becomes 709.967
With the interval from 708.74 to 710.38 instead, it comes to 709.967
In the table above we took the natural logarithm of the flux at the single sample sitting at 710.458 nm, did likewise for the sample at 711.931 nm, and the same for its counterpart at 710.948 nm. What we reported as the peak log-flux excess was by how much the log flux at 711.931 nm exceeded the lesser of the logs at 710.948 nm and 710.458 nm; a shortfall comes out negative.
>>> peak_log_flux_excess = -0.075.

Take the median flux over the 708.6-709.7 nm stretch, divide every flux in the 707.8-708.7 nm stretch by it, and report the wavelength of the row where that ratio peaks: 708.334 nm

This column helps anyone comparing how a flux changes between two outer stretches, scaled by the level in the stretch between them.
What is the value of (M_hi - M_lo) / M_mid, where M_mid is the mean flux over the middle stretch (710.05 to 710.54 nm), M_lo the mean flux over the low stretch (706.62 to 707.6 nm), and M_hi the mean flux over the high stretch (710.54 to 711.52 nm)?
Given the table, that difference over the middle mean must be -0.072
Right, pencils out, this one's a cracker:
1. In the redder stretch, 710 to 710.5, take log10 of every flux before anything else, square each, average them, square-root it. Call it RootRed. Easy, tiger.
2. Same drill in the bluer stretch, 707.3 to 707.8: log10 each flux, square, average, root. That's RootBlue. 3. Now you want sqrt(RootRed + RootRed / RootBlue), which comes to 1.35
